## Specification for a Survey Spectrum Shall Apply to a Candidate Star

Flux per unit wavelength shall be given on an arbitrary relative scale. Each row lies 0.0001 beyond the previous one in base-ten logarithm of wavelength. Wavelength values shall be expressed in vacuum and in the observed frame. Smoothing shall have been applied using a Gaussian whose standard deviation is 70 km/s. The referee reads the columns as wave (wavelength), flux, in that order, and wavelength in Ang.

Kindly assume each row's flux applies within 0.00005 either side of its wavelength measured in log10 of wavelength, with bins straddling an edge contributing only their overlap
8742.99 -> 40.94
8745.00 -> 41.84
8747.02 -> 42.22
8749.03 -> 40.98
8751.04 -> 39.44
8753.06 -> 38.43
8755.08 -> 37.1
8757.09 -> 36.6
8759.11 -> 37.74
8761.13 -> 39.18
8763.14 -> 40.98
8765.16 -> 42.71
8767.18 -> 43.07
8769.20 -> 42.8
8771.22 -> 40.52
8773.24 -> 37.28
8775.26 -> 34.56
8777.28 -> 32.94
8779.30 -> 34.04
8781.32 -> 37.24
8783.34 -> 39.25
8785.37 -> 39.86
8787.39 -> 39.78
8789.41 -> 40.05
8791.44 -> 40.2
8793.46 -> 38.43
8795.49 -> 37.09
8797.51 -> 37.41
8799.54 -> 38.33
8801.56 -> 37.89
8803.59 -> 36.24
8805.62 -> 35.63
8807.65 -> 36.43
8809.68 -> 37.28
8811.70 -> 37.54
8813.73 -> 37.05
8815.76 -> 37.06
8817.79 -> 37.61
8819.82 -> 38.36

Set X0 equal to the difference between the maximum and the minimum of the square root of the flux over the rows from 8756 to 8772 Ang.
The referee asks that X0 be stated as 0.5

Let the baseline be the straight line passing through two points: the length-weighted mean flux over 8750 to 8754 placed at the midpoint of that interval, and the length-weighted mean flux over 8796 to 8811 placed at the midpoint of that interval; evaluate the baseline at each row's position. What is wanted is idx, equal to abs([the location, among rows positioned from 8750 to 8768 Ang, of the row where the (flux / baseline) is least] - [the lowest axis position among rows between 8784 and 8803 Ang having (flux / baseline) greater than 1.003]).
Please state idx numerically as 28.3 Ang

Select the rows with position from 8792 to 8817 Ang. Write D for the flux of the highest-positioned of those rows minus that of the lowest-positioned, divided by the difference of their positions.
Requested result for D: -0.06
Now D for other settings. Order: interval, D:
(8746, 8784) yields -0.08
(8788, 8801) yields -0.17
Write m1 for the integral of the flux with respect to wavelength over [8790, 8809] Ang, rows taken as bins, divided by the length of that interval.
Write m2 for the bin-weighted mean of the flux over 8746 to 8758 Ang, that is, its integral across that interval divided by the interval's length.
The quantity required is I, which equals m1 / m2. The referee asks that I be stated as 0.96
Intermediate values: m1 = 37.6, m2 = 39.1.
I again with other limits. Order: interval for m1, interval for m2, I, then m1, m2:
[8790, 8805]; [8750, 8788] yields 0.98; 37.9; 38.6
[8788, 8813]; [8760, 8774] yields 0.92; 37.7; 41.0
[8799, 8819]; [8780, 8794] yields 0.95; 37.1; 39.2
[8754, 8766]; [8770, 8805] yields 1.03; 39.0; 37.7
